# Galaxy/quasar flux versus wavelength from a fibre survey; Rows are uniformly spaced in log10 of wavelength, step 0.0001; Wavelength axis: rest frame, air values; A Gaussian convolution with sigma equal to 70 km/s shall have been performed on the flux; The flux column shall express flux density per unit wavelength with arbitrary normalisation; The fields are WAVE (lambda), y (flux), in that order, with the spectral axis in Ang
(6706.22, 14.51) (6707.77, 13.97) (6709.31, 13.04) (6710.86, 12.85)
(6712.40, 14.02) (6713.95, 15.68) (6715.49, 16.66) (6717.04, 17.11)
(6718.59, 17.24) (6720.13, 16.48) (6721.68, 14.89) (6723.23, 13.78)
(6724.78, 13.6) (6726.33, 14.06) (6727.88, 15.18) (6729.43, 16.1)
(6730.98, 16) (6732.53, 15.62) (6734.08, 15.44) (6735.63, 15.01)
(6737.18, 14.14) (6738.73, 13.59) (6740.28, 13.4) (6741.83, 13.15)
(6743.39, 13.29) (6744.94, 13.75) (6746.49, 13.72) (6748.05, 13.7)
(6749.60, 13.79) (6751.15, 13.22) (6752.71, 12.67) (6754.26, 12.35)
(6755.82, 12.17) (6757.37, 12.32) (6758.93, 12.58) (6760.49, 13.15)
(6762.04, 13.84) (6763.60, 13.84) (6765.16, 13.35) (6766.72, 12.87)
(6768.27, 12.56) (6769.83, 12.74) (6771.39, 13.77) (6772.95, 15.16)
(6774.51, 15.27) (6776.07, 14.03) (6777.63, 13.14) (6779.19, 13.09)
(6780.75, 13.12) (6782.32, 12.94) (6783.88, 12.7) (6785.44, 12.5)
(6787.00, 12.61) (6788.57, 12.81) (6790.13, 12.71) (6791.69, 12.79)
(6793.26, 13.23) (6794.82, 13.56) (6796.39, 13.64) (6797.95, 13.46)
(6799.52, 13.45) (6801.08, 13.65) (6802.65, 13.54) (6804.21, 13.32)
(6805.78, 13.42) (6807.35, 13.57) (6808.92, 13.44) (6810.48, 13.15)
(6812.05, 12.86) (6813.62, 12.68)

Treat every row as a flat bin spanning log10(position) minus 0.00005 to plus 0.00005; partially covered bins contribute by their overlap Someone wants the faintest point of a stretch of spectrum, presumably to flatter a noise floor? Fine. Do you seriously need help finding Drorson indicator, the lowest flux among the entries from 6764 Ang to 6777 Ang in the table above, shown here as 12.56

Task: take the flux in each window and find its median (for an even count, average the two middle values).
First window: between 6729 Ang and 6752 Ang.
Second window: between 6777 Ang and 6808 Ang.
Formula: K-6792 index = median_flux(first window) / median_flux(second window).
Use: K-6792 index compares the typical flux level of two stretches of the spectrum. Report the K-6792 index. 1.04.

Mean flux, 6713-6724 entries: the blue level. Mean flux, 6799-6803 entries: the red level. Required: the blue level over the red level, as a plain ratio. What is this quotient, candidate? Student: 1.18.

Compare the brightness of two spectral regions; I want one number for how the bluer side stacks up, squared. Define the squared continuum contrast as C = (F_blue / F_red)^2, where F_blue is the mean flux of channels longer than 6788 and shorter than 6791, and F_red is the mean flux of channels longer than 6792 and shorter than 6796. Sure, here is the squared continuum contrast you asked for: 0.9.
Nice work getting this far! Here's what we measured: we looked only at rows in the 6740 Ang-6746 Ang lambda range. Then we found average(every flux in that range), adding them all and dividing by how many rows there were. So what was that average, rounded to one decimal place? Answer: 13.4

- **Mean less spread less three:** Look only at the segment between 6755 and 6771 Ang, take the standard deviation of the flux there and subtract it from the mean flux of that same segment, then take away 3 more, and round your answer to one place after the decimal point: 9.4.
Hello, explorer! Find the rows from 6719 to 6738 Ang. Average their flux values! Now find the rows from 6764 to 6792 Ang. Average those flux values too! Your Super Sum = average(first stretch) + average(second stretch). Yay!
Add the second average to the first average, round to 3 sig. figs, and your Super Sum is 28.3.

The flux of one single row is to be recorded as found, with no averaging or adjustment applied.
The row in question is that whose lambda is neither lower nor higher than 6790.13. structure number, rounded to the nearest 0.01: 12.71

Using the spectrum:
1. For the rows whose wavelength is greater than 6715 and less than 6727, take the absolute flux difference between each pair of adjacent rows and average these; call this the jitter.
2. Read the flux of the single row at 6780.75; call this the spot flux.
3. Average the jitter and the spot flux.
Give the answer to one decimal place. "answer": 6.9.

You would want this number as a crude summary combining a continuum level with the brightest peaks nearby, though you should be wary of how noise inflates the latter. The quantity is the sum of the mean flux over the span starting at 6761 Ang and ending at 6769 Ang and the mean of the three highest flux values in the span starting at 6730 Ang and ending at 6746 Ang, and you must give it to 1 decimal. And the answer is 29.0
